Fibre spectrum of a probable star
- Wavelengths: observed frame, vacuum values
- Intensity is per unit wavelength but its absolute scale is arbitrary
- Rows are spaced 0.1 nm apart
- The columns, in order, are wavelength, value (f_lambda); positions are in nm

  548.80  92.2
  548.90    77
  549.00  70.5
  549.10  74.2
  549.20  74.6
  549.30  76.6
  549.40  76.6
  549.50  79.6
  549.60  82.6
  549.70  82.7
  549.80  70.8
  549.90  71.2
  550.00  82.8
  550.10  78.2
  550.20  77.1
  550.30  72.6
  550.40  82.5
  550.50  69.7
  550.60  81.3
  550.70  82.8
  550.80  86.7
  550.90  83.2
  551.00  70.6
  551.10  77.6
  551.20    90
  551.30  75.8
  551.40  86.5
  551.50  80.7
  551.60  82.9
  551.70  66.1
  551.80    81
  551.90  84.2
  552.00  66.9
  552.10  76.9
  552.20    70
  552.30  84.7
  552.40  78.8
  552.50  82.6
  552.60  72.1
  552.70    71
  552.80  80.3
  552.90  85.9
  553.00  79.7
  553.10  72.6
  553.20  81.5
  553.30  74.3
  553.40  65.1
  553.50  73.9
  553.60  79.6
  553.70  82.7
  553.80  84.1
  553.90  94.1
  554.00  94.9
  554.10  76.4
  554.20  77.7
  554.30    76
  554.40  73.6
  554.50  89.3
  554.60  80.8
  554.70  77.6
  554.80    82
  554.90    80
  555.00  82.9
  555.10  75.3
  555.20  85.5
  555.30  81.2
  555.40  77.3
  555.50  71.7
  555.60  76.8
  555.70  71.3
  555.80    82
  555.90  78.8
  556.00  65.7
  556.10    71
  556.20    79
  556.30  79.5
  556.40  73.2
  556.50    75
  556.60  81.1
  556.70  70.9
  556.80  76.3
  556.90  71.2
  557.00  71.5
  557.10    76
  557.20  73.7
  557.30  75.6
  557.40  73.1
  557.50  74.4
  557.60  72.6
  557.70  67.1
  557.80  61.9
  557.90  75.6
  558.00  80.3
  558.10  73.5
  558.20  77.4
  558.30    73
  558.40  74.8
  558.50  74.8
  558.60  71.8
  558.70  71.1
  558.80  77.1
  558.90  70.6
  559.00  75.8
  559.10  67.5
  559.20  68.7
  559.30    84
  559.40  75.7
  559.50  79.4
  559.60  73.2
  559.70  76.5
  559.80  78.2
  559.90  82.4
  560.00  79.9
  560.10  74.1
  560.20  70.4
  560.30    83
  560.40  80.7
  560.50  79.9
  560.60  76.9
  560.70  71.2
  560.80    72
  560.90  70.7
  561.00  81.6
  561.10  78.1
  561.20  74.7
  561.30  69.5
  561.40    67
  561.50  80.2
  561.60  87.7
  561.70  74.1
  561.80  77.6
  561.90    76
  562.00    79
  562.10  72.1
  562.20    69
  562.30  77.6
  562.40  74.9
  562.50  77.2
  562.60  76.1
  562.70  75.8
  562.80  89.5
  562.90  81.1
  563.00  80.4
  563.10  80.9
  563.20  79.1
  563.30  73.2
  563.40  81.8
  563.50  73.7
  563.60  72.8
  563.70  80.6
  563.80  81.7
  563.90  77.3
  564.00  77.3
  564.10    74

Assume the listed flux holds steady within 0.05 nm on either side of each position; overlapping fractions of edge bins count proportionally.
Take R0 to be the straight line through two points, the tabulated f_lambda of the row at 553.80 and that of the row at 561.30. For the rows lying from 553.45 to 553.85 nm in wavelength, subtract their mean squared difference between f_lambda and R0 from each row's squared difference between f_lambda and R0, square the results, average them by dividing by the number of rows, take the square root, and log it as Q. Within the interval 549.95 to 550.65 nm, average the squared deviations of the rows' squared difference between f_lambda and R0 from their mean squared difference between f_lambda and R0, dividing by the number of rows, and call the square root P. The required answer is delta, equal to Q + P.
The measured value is 179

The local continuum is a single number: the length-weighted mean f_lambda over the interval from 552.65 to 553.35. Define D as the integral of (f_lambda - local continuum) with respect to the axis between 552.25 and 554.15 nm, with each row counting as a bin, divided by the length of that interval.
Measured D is 1.8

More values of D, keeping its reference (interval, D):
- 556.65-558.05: -5.0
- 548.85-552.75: -0.2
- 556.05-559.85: -3.6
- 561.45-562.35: -0.9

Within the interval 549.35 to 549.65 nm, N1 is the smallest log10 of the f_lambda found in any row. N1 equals 1.88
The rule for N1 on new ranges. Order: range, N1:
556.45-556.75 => 1.85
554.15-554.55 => 1.87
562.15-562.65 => 1.84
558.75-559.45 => 1.83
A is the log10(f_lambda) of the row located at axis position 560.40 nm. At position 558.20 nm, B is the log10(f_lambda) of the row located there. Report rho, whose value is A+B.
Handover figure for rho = 3.80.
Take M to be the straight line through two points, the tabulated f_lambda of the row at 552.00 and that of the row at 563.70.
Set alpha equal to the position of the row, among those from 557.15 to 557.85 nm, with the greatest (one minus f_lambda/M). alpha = 557.80 nm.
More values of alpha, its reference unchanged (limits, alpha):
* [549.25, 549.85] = 549.80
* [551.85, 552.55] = 552.00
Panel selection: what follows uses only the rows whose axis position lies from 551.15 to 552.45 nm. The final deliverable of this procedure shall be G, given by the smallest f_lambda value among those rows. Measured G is 66.1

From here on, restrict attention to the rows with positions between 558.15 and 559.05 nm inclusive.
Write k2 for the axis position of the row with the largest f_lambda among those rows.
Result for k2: 558.20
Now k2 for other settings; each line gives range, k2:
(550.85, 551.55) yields 551.20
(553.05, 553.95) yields 553.90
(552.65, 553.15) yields 552.90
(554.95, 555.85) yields 555.20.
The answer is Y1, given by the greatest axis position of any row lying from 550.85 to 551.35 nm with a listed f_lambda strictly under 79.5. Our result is 551.30 nm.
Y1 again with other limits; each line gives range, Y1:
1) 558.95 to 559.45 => 559.40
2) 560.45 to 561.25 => 561.20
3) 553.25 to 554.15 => 554.10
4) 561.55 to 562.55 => 562.50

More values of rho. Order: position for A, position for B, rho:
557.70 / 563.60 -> 3.69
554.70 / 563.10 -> 3.80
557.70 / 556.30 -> 3.73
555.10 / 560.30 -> 3.80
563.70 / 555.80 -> 3.82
